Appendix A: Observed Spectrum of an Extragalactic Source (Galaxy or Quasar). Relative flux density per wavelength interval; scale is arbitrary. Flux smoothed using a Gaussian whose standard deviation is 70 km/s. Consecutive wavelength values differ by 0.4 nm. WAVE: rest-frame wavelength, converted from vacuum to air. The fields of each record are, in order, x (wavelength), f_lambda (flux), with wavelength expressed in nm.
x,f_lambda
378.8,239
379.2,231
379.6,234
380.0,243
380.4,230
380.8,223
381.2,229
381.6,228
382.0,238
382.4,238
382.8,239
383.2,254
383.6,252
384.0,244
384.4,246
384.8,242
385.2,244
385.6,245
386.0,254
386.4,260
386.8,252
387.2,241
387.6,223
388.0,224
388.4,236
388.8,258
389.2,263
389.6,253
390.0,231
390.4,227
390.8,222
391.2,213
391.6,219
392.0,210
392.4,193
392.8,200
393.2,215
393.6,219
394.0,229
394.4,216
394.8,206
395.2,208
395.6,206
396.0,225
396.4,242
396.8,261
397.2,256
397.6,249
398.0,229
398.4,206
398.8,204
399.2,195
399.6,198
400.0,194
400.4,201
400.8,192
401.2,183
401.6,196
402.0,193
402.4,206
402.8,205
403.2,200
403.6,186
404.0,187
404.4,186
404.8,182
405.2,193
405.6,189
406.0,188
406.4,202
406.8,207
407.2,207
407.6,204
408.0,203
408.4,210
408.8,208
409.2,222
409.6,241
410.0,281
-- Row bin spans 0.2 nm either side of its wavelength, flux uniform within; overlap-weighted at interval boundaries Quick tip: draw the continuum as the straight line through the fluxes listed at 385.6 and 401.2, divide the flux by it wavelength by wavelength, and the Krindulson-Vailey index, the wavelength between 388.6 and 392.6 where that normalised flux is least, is 392.4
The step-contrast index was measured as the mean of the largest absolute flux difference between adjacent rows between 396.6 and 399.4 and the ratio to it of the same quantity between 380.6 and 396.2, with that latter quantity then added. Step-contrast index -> 34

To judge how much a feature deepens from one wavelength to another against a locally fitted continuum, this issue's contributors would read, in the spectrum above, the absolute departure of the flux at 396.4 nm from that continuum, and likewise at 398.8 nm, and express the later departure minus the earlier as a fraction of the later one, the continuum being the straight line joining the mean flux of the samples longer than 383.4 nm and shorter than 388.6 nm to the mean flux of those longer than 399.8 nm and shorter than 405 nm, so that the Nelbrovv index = -186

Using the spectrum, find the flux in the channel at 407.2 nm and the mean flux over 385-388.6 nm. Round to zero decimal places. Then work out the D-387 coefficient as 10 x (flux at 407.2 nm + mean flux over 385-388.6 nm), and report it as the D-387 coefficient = 4491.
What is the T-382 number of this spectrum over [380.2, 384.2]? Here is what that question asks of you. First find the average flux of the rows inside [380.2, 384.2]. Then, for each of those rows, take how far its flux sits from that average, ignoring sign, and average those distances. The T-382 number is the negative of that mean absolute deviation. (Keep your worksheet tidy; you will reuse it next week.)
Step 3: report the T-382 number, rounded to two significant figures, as -8.0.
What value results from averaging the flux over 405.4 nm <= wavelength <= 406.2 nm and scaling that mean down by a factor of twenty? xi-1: 9.4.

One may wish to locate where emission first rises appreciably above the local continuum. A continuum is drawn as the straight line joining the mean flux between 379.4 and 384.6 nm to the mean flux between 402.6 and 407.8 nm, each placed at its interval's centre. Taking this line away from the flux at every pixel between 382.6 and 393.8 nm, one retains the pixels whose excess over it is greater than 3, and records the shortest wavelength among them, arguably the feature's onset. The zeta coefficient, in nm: 383.2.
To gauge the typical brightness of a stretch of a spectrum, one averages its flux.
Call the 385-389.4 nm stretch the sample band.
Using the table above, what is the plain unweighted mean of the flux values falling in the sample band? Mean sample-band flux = 245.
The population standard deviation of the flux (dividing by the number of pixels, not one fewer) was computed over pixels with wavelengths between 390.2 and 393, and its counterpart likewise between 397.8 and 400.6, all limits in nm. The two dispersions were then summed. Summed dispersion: 22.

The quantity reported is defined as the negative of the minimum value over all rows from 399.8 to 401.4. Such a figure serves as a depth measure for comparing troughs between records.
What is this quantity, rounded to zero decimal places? -183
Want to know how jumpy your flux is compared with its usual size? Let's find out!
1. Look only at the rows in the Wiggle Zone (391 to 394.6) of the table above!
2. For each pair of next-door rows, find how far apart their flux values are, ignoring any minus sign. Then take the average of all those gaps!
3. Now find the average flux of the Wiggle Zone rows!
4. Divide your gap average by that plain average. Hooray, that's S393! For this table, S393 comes 0.048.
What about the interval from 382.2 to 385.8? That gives 0.018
